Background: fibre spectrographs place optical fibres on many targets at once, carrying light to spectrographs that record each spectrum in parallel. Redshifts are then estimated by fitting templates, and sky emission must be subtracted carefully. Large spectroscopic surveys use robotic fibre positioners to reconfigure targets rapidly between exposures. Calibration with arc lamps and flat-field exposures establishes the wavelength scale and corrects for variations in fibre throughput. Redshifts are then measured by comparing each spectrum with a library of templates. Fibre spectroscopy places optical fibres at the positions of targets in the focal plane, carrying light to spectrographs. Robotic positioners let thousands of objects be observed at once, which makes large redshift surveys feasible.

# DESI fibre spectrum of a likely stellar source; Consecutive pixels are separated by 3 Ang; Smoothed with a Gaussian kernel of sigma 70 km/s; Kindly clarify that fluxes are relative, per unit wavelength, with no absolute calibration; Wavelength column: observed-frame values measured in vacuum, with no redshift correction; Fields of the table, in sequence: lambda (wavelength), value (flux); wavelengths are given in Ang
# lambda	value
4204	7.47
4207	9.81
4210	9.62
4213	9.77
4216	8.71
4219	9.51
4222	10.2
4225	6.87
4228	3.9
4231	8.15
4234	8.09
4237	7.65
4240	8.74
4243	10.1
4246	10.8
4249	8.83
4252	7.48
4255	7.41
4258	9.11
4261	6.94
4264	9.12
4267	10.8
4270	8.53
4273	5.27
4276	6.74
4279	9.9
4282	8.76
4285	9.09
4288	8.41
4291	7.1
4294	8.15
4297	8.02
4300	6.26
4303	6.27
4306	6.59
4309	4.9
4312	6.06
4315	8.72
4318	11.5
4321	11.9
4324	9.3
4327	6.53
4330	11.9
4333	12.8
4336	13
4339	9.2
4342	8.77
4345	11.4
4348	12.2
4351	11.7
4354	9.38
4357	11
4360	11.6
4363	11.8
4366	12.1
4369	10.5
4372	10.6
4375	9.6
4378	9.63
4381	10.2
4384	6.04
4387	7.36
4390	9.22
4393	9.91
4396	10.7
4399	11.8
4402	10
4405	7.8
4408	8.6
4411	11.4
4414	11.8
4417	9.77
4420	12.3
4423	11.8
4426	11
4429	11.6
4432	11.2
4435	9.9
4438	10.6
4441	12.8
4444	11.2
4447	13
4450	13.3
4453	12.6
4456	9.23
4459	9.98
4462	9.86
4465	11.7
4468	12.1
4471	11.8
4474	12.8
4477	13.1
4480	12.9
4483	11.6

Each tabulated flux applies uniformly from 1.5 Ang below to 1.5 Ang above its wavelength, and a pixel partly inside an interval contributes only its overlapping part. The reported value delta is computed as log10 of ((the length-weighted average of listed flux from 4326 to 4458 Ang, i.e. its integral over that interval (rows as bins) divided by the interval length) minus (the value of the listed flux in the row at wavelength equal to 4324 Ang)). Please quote 0.1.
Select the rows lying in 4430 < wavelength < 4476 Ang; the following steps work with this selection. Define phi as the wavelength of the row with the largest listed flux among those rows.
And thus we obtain 4450 Ang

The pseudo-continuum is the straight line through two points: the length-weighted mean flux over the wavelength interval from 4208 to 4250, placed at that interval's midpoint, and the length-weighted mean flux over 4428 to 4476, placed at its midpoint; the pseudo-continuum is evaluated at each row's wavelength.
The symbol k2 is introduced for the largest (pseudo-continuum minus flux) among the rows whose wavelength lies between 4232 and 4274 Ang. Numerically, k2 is 3.9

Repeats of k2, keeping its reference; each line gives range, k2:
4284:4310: 4.8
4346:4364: 0.9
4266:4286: 3.9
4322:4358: 3.4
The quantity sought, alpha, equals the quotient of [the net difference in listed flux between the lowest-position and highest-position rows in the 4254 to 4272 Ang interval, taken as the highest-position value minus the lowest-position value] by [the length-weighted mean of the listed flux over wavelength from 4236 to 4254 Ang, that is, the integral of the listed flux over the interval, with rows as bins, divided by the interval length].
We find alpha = 0.13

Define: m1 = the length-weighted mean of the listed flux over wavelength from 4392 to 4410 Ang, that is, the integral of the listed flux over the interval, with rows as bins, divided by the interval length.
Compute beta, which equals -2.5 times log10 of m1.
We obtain -2.48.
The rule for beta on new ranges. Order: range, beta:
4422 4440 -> -2.61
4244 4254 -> -2.39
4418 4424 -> -2.69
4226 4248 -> -2.28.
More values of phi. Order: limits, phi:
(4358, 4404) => 4366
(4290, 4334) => 4333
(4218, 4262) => 4246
